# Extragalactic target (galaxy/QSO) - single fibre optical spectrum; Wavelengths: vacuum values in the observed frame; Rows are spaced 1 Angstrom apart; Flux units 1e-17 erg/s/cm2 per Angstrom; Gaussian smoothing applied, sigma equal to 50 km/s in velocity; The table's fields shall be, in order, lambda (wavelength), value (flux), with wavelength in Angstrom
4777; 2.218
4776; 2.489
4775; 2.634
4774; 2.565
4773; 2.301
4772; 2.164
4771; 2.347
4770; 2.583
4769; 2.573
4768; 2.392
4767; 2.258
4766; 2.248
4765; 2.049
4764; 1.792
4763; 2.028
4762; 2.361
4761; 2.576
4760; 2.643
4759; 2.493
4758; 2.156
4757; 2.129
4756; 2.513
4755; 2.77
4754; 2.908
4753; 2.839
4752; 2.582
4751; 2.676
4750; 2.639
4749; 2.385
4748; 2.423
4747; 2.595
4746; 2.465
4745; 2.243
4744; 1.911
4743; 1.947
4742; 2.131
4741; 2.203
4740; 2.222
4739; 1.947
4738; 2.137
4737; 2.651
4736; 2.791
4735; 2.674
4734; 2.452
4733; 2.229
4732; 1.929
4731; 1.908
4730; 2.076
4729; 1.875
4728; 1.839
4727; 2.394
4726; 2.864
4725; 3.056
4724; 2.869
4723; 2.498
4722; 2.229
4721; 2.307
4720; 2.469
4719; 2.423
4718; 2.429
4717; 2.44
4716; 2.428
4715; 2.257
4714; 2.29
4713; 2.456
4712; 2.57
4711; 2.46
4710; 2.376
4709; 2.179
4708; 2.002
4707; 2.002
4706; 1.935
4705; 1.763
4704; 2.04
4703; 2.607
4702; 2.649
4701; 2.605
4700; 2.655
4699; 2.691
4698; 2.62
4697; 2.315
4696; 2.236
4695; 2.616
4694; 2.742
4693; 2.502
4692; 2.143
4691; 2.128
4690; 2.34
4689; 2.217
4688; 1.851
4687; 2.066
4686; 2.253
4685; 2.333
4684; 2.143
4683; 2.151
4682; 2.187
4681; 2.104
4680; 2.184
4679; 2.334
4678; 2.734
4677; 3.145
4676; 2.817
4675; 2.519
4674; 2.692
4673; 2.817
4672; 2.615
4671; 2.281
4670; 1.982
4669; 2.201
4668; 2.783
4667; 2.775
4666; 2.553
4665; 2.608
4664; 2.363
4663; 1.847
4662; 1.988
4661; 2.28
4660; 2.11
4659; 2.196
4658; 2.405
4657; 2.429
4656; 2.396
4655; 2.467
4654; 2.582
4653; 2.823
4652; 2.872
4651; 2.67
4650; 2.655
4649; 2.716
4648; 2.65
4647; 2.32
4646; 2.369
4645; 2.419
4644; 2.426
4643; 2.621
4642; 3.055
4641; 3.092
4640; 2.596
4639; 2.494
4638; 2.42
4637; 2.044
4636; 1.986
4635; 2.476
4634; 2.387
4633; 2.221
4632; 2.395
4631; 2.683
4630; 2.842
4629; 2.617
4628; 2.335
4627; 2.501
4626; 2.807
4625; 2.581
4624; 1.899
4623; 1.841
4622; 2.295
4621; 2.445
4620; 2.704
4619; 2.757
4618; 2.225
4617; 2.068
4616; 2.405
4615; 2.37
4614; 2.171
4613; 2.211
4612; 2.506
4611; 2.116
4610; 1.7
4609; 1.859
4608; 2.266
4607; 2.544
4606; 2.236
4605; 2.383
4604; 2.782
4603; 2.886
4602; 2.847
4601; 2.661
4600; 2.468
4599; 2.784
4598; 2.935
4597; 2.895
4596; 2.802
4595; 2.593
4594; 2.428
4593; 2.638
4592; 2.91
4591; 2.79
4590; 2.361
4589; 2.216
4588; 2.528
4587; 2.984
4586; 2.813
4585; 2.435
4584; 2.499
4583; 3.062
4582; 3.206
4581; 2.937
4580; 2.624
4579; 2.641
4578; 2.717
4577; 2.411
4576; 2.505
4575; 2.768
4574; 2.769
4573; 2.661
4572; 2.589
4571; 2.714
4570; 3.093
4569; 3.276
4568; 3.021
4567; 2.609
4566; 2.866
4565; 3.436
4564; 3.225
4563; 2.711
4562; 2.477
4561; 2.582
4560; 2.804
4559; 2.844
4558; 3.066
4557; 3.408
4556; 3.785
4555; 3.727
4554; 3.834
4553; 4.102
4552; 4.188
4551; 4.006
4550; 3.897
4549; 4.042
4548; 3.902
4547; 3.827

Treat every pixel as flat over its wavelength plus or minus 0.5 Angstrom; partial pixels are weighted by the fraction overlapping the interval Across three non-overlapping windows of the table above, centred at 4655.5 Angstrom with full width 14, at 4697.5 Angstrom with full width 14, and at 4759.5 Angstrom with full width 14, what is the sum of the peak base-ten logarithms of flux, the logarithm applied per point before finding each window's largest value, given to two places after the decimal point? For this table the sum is 1.36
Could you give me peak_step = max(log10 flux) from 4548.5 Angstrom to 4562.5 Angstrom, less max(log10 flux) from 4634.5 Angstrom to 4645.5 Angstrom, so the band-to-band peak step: 0.13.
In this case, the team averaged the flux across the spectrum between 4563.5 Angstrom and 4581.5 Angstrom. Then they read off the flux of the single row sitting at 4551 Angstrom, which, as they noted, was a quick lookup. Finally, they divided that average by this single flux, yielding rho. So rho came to 0.71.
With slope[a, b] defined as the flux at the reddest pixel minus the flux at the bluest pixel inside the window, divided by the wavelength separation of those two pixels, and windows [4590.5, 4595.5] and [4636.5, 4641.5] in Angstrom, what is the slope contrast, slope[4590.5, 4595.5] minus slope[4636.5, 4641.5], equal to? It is -0.311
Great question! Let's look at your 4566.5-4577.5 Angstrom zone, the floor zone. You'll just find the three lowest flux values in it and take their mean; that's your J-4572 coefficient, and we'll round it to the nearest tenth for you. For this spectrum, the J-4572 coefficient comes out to 2.5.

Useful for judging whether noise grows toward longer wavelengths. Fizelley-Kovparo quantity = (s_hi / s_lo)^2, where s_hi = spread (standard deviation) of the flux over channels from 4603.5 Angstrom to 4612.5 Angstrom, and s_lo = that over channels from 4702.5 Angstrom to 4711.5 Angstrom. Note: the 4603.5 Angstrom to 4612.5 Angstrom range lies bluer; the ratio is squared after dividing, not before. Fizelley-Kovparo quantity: 1.5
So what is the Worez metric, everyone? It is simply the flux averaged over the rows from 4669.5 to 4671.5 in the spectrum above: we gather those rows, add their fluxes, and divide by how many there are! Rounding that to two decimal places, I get 2.13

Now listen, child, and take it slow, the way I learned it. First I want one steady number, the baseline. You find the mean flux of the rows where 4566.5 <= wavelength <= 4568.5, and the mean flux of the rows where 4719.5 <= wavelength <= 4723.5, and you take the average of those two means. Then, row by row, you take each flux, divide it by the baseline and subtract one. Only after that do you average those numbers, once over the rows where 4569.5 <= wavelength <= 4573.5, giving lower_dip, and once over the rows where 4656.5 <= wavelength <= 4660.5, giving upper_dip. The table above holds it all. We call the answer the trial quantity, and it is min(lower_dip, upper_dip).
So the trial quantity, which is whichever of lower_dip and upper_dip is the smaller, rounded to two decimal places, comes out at -0.12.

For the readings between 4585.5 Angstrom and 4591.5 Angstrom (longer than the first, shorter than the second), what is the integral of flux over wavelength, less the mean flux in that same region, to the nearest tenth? 13.1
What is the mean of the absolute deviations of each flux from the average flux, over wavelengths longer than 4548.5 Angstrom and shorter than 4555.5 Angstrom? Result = 0.13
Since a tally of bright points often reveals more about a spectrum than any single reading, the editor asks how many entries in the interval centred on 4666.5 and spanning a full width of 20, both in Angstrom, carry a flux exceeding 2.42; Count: 10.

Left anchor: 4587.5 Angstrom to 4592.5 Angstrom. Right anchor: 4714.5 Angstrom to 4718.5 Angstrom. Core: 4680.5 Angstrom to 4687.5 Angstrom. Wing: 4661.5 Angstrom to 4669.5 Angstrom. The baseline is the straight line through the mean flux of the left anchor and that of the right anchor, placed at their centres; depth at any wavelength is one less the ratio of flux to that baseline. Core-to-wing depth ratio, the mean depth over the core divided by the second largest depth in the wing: 0.5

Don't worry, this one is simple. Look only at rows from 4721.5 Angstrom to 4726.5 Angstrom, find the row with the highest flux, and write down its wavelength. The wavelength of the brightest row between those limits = 4725 Angstrom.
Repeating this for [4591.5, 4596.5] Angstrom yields 4592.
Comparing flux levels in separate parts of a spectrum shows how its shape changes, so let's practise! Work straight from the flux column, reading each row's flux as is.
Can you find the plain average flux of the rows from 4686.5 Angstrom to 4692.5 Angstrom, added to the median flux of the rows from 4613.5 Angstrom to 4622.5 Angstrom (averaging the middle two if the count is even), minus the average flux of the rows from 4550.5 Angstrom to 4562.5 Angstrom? 1.09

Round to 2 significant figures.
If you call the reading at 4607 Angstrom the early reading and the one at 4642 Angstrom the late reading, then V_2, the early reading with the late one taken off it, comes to -0.51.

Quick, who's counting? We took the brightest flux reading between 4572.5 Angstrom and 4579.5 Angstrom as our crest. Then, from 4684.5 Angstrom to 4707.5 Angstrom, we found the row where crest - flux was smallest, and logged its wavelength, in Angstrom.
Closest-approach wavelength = 4694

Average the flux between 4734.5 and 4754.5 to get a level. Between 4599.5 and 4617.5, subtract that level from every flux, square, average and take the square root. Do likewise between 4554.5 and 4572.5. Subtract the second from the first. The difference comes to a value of -0.39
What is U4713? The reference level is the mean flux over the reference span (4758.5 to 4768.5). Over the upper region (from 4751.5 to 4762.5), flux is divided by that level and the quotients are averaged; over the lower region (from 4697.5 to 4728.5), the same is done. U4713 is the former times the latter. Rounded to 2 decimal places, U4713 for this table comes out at 1.17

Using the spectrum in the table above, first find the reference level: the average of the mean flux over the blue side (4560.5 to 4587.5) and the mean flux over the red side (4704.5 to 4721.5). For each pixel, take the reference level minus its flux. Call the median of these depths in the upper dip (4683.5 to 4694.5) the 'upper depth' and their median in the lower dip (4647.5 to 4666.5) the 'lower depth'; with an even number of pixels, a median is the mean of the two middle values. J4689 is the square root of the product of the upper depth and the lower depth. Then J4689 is 0.155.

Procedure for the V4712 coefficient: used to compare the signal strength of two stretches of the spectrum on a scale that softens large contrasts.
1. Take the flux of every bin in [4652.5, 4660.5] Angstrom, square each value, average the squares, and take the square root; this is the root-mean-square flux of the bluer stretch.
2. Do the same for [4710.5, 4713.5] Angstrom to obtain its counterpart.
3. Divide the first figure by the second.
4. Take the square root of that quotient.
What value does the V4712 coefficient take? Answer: 0.99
